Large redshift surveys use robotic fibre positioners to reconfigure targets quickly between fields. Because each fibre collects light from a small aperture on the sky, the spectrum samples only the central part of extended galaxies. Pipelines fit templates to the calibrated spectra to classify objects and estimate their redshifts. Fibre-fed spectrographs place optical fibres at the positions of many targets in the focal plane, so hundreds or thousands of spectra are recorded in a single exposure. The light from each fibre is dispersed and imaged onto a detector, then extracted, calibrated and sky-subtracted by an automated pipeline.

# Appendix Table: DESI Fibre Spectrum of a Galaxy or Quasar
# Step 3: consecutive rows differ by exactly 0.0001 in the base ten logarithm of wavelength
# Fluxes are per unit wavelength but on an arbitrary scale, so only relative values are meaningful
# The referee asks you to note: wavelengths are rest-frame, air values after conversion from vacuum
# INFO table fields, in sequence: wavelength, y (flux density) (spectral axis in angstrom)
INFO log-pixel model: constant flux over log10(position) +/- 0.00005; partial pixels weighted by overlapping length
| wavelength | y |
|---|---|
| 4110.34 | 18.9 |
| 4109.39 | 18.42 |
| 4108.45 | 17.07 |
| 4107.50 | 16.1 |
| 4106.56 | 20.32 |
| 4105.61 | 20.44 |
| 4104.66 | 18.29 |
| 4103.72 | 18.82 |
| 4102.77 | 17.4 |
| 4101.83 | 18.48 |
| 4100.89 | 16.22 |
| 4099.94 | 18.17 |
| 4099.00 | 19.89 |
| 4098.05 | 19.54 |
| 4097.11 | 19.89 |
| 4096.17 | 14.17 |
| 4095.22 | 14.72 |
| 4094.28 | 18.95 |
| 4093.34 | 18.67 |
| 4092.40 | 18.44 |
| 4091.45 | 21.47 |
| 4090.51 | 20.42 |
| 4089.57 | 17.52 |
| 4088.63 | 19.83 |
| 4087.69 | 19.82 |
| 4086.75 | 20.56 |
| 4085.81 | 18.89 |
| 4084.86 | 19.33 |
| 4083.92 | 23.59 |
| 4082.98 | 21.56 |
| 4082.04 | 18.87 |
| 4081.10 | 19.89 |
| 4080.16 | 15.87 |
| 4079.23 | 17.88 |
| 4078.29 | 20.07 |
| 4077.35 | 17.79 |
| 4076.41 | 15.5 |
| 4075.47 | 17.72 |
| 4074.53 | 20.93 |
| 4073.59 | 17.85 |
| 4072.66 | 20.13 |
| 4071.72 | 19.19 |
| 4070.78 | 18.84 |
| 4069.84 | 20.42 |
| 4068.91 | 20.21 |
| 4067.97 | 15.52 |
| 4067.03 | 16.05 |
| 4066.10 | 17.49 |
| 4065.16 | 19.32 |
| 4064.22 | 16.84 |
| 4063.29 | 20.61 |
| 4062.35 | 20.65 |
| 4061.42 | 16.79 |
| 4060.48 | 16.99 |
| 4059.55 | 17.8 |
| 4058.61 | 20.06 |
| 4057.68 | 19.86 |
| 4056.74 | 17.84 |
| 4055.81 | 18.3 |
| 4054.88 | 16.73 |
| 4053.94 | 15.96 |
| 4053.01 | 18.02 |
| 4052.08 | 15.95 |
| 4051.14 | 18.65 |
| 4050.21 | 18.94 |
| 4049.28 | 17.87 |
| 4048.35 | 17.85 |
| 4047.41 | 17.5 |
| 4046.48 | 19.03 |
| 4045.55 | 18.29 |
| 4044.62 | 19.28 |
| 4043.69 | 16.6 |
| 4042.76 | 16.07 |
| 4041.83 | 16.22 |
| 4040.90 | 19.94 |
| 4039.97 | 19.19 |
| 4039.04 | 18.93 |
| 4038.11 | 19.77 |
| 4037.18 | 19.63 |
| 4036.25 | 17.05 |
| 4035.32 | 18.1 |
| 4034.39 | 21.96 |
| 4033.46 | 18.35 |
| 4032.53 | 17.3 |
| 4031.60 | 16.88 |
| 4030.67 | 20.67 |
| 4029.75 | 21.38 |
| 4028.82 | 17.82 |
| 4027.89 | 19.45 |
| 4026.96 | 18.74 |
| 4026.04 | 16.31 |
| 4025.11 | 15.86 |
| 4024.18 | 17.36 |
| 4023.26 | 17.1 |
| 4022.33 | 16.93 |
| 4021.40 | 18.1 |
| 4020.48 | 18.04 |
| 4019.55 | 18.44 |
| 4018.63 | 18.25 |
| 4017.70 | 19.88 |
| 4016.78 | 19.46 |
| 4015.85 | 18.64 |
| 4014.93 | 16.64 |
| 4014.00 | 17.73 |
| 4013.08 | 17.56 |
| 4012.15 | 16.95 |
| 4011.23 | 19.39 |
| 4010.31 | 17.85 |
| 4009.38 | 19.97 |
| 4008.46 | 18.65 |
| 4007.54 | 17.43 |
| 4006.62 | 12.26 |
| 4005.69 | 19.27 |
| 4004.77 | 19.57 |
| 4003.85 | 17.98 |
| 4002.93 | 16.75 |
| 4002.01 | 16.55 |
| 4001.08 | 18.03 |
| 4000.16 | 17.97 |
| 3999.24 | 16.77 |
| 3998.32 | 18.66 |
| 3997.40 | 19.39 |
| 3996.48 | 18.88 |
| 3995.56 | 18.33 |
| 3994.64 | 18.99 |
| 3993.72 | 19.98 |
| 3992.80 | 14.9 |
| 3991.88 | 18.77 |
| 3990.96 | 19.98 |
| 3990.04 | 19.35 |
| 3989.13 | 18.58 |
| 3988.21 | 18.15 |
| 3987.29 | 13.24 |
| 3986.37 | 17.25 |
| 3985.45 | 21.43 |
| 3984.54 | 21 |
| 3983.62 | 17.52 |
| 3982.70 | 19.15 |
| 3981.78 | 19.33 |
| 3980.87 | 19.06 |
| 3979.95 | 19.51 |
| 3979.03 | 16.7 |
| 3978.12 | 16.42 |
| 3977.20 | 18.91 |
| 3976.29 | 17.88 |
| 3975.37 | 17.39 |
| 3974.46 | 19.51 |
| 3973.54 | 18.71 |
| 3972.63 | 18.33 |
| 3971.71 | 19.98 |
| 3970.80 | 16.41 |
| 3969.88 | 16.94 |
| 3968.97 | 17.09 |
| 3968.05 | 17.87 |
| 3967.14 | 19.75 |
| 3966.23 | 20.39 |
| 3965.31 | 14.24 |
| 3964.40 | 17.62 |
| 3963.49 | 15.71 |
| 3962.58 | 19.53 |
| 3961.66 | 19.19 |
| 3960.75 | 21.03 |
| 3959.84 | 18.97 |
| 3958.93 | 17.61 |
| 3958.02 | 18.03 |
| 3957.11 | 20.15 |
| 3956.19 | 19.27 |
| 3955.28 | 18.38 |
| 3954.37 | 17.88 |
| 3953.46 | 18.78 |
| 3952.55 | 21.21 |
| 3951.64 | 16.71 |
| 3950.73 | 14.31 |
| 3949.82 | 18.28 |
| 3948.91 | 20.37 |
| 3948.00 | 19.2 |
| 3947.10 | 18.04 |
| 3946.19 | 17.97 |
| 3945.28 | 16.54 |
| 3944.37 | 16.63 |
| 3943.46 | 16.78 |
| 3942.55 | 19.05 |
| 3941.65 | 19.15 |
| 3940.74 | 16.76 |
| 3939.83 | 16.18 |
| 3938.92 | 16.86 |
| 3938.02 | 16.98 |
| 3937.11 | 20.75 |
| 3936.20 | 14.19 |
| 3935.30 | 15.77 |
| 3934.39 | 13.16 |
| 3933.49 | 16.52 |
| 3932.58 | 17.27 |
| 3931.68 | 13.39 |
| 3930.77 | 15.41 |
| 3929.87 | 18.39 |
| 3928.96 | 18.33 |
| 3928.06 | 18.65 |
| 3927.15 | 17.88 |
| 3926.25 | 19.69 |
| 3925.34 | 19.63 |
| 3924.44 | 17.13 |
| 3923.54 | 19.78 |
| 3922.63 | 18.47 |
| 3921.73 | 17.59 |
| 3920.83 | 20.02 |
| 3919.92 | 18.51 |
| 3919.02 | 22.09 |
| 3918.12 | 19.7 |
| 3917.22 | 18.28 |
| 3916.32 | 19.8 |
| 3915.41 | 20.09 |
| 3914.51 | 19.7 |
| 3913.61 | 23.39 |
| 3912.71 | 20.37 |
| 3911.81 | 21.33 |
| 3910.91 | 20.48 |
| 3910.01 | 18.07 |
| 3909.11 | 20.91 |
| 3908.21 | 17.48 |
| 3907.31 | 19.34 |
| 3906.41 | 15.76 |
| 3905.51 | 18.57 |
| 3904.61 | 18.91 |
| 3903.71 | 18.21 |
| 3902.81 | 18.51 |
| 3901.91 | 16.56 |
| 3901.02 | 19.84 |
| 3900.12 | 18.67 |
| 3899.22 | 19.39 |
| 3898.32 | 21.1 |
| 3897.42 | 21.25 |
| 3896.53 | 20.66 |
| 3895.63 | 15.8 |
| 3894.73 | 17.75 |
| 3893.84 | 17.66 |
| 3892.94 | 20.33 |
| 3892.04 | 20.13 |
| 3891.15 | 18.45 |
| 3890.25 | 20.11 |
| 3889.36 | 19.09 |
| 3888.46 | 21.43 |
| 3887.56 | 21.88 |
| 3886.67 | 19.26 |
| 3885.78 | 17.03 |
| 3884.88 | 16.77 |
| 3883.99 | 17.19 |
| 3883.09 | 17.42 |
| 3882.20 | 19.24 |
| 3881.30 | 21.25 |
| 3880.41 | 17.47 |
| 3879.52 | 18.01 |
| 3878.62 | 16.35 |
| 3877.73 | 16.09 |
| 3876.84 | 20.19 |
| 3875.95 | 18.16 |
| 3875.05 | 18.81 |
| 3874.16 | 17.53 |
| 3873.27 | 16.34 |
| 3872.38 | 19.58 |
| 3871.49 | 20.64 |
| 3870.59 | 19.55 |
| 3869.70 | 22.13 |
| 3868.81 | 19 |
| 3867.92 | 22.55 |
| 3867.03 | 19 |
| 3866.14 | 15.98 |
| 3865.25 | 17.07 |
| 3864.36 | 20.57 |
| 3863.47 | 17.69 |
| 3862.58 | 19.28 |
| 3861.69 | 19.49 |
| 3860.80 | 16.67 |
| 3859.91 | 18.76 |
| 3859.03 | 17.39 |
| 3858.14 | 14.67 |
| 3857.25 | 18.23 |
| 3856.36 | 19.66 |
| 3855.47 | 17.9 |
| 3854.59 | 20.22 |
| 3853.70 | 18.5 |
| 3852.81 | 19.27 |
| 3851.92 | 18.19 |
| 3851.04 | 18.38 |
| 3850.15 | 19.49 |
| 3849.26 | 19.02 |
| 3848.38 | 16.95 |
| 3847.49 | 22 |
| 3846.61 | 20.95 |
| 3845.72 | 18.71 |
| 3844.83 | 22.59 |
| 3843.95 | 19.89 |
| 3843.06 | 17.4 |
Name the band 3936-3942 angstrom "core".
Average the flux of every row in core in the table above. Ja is 17.3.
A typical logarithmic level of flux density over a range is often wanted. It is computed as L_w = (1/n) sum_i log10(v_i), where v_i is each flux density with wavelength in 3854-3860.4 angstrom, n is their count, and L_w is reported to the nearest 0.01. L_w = 1.26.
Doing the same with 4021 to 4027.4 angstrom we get 1.23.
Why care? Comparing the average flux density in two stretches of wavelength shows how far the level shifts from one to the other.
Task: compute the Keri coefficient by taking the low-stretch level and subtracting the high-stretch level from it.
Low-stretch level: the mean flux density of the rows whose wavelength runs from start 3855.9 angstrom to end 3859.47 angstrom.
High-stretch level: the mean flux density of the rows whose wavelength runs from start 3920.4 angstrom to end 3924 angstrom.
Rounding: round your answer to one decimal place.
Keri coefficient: -1.5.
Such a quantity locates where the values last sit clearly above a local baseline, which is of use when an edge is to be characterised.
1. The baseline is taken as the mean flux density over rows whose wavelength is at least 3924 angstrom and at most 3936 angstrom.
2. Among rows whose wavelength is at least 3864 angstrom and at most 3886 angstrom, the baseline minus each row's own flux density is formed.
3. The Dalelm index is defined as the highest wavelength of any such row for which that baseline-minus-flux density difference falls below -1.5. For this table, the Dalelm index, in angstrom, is 3882.20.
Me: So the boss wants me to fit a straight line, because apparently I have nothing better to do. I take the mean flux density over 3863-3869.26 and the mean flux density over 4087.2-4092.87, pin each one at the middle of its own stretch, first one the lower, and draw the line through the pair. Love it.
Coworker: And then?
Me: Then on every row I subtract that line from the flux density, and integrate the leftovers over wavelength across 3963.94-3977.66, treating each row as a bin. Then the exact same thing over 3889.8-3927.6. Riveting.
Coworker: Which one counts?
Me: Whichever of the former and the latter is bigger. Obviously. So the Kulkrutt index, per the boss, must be 9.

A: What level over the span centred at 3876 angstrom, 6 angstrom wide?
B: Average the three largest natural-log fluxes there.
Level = 2.95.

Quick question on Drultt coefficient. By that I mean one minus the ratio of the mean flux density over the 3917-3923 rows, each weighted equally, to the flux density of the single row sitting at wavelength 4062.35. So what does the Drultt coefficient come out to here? 0.07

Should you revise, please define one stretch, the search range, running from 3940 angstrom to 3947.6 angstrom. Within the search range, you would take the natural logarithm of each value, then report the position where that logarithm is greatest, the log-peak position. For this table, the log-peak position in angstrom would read 3941.65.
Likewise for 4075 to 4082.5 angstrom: 4078.29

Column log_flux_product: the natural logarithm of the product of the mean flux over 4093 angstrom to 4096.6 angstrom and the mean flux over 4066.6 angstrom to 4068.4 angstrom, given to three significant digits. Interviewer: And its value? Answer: 5.57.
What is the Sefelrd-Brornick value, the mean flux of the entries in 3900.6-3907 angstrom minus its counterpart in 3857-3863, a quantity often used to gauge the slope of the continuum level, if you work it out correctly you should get 0.3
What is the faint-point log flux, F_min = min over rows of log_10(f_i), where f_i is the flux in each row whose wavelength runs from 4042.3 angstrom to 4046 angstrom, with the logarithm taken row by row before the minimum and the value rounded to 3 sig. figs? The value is 1.21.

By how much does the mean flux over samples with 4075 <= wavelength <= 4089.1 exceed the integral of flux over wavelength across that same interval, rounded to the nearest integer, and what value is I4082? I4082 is -251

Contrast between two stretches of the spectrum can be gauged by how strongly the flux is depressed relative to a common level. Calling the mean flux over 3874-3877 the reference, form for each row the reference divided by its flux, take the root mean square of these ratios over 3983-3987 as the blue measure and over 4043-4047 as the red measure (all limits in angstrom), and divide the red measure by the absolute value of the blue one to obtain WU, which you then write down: 1.04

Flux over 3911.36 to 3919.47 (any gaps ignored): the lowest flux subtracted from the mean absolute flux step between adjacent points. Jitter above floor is -16.6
